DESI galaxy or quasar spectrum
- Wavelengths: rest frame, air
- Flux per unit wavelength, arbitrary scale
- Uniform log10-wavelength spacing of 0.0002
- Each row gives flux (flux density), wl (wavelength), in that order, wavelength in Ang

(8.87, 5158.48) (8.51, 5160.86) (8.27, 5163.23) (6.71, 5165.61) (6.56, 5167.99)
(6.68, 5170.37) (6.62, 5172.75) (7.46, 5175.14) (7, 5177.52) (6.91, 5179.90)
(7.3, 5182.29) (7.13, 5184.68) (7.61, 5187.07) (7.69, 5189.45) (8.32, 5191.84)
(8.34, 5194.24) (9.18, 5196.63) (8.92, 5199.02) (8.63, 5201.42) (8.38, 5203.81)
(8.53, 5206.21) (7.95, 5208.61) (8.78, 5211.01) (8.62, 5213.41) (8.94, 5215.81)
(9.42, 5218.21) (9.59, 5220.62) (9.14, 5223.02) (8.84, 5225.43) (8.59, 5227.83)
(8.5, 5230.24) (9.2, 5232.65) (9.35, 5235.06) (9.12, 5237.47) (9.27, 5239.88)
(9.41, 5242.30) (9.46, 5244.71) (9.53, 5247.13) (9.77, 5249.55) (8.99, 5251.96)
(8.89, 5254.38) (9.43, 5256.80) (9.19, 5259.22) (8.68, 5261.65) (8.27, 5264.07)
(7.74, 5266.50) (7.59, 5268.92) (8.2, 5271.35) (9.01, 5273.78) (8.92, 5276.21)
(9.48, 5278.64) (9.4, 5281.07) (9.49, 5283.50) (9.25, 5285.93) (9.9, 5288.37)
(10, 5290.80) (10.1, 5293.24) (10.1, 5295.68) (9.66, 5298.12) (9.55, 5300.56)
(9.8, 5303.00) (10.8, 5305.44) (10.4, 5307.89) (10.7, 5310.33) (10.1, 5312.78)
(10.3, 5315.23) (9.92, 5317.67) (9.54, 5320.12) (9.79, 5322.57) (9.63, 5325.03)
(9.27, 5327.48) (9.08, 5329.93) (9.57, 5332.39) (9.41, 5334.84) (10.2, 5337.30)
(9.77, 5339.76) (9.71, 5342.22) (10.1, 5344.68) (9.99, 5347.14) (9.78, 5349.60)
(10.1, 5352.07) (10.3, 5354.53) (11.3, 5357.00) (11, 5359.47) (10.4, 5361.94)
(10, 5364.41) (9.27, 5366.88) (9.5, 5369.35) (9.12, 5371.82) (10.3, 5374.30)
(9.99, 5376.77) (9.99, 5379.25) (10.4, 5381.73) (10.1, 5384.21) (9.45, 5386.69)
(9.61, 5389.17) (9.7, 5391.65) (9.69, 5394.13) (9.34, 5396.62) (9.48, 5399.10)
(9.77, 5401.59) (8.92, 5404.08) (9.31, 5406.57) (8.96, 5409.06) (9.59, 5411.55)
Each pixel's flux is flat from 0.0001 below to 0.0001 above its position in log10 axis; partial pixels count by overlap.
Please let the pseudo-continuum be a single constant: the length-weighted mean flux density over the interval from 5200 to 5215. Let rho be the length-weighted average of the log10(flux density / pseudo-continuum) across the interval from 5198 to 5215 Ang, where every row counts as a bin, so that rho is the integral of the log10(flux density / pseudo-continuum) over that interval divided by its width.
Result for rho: 0.00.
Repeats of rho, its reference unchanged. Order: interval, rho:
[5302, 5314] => 0.09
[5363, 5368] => 0.06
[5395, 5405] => 0.04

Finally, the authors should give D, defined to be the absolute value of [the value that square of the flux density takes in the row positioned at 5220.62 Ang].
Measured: 92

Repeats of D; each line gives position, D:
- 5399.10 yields 90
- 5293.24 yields 102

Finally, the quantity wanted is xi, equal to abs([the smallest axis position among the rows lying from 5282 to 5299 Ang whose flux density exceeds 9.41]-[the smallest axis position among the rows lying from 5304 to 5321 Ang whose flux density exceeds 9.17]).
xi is 21.9 Ang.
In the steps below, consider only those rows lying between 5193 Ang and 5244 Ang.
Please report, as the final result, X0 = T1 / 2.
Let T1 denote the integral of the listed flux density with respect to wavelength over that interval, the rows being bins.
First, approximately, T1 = 454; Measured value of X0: 227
